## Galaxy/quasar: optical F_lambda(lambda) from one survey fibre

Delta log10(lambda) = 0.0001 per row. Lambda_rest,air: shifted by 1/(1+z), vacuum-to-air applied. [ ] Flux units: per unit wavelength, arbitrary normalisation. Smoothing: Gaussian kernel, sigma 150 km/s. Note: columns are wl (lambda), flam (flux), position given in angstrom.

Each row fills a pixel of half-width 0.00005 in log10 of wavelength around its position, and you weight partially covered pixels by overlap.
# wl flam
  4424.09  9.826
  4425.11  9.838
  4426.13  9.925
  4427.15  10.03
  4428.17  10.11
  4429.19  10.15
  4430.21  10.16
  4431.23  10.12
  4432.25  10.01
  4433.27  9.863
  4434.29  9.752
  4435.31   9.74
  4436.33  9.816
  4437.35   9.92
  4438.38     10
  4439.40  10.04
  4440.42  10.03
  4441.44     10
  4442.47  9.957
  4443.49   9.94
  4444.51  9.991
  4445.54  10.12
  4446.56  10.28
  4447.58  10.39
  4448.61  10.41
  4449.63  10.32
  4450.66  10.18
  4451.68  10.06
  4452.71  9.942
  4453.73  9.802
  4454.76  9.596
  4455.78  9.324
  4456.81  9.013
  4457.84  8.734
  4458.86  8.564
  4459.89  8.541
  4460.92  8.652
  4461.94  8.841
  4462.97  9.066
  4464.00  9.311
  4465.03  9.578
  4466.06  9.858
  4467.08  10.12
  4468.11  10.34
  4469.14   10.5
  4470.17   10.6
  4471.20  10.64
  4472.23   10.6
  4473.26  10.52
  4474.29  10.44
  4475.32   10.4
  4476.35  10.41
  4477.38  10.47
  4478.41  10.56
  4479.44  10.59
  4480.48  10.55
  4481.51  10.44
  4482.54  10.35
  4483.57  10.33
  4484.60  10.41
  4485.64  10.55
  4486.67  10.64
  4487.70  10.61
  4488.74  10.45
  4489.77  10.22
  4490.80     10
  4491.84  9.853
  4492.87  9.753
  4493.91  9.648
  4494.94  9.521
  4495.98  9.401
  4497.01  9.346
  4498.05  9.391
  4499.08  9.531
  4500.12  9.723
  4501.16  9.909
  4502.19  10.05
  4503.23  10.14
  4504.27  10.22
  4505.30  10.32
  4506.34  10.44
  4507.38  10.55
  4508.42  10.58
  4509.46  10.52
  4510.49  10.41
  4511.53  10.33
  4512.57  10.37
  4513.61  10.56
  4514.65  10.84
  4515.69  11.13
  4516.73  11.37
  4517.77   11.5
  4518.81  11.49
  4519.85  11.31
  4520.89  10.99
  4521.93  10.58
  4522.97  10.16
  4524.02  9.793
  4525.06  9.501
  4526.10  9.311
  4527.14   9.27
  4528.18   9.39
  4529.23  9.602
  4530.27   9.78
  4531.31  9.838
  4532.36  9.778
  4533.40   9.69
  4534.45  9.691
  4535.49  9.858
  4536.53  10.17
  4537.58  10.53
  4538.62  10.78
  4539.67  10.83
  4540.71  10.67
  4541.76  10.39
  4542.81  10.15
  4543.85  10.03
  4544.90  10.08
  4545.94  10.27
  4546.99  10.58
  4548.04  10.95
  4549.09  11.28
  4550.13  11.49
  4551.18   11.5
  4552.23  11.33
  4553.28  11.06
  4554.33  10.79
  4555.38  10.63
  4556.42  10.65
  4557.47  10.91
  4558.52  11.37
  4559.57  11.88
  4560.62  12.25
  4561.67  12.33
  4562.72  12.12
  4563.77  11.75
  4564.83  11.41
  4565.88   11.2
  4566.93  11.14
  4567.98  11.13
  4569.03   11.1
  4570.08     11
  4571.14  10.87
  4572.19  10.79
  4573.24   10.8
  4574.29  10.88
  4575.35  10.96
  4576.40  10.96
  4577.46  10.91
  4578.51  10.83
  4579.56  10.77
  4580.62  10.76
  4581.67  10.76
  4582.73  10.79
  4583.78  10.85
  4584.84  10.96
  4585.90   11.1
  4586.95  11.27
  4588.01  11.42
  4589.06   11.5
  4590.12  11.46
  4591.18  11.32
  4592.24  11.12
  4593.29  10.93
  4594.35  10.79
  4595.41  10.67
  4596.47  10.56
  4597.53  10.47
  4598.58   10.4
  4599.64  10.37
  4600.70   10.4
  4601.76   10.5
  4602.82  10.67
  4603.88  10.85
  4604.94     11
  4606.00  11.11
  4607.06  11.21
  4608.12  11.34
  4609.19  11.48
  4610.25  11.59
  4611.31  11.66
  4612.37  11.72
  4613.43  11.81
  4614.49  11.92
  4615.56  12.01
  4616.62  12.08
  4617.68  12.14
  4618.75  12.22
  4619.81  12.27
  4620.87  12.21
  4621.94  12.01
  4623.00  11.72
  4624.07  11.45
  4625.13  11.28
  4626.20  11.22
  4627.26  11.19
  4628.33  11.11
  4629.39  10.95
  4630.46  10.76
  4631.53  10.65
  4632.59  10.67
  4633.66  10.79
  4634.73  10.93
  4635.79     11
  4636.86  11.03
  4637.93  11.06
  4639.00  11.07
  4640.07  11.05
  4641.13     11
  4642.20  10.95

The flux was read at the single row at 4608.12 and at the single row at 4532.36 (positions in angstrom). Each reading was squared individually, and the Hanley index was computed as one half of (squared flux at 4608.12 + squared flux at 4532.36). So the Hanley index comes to 112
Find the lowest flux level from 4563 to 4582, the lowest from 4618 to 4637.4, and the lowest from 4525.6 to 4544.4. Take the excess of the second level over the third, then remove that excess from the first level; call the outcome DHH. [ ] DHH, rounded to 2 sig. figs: 9.4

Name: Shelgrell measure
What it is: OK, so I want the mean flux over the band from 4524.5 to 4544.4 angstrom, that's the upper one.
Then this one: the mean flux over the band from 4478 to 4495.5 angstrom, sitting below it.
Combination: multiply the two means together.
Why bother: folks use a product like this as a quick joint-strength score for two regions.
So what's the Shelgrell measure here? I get 102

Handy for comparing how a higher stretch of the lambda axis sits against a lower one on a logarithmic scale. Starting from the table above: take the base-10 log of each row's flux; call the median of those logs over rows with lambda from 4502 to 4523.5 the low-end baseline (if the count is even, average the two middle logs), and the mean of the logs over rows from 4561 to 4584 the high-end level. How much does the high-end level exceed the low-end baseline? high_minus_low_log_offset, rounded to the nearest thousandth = 0.022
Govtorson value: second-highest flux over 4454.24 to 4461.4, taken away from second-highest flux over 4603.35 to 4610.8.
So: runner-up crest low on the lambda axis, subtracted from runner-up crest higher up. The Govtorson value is 2.2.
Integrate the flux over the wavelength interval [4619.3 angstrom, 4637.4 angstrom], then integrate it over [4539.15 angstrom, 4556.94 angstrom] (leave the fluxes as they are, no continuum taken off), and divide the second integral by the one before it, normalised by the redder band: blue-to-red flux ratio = 0.939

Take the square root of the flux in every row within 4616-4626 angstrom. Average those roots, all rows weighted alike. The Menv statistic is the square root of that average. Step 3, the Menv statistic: 1.86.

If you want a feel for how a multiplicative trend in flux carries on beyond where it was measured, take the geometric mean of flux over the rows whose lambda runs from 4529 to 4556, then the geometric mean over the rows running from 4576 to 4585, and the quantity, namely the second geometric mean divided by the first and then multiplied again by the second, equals 11.3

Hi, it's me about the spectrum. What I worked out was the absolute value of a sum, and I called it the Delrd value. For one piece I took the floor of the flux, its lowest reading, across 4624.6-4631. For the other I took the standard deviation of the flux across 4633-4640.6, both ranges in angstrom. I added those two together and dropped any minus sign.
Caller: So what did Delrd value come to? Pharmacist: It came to 10.9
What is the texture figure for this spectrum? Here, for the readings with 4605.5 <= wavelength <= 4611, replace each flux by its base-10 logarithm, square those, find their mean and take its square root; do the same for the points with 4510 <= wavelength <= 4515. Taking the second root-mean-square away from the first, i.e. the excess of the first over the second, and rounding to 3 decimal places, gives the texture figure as 0.034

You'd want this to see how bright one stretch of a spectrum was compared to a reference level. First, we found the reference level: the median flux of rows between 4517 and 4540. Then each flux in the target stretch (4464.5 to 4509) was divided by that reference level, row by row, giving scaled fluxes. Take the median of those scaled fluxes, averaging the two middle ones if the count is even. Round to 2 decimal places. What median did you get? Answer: 1.05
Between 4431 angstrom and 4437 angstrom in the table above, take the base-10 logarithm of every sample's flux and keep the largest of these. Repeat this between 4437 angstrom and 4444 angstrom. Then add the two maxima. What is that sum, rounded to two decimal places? 2.01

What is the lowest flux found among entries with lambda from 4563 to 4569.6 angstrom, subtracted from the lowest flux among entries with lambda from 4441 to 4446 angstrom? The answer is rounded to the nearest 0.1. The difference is -1.2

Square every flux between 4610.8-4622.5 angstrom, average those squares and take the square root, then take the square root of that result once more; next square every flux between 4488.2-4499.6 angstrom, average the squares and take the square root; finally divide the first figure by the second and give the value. 0.356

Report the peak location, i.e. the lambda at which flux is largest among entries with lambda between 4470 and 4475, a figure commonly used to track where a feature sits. 4471.20 angstrom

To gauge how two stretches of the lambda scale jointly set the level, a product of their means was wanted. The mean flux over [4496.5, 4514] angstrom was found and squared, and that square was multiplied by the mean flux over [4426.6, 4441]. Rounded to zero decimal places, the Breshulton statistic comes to 1026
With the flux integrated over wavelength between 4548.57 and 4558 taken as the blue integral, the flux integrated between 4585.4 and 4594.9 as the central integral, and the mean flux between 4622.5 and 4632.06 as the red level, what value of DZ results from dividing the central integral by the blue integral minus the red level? 1.14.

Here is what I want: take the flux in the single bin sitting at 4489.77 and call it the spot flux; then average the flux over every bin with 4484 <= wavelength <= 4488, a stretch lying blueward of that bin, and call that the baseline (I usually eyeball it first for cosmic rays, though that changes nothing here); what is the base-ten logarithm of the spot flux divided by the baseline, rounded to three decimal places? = -0.014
